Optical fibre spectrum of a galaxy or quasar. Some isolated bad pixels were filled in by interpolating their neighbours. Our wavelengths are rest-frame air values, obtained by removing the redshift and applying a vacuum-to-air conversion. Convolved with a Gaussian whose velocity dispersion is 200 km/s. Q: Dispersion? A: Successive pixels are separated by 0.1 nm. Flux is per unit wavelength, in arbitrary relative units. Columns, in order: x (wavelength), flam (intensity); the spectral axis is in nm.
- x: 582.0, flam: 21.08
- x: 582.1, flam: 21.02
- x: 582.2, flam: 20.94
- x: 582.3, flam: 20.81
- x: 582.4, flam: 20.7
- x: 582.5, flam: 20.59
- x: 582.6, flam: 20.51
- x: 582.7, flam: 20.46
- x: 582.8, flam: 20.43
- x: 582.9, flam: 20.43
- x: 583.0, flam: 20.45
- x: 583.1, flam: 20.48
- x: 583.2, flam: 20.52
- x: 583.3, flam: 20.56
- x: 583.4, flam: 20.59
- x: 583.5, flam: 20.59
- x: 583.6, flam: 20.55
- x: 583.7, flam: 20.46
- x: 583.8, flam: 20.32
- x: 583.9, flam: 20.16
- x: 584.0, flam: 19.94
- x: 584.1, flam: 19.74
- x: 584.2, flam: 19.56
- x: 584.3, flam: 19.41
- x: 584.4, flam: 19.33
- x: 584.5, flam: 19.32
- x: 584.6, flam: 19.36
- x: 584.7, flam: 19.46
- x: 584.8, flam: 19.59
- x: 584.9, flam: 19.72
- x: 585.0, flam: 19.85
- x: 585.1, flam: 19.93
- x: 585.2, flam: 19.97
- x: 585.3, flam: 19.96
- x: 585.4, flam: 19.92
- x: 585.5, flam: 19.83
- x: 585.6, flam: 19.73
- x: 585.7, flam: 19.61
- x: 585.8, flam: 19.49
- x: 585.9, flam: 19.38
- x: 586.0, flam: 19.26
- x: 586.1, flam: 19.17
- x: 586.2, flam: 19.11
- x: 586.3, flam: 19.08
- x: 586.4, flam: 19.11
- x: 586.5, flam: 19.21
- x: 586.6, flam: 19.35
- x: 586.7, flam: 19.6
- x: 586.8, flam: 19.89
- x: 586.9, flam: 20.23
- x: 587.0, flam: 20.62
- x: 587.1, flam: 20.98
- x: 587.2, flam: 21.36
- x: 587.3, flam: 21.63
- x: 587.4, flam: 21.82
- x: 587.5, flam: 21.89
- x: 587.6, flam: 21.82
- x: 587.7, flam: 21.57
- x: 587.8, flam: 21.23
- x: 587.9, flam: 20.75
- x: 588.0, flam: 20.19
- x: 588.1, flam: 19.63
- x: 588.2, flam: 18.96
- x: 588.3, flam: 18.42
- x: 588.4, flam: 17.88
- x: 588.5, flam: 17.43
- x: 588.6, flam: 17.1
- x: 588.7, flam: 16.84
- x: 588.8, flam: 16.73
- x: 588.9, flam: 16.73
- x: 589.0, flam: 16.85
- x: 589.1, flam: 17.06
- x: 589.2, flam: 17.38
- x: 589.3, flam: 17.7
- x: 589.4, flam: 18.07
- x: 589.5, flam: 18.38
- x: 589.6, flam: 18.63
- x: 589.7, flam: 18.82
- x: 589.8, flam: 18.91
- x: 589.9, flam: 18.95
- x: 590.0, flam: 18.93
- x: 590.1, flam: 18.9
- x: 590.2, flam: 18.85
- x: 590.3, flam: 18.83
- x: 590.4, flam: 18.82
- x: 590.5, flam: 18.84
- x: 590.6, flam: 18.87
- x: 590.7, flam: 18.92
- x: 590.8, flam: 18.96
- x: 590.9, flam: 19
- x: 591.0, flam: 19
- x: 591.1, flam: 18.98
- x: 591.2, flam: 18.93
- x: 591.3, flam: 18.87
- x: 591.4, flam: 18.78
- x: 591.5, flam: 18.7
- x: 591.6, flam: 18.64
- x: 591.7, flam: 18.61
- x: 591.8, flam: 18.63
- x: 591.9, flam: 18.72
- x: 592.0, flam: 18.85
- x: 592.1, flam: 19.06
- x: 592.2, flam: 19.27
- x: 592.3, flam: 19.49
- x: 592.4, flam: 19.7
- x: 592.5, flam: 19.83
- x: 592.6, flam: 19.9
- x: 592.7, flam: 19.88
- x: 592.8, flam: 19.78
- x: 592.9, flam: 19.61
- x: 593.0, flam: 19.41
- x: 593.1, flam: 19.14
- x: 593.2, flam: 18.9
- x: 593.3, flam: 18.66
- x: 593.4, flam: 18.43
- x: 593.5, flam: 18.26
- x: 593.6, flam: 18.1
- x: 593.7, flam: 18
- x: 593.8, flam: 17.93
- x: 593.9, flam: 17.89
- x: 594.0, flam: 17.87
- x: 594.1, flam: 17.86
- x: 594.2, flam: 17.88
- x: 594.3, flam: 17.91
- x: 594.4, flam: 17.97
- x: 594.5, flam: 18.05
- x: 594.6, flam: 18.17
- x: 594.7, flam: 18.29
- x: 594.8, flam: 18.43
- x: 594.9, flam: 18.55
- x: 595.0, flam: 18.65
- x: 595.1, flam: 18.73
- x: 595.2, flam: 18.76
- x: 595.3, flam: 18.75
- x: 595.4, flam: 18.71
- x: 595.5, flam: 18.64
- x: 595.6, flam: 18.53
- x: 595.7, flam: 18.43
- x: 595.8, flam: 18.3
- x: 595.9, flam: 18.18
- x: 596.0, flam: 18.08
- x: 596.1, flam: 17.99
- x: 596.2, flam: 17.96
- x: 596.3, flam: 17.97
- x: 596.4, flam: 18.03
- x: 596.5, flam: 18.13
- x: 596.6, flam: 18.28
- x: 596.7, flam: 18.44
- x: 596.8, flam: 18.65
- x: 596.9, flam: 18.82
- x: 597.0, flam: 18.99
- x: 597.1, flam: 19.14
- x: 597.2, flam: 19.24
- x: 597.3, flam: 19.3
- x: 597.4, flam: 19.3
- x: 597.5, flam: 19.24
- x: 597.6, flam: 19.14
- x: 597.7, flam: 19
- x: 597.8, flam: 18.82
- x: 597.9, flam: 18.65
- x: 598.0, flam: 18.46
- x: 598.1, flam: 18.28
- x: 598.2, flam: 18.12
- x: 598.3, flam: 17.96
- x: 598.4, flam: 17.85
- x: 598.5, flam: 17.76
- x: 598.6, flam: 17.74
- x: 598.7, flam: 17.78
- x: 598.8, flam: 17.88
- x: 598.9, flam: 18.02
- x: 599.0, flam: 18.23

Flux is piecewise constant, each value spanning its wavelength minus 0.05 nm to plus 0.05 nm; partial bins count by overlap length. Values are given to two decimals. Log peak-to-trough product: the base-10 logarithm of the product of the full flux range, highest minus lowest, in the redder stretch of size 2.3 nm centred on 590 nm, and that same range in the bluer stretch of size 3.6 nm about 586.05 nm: 0.80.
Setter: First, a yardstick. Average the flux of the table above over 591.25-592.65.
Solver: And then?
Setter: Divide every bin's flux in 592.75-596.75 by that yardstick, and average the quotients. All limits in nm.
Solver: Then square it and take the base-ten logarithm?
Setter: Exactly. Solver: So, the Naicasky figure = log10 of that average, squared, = -0.032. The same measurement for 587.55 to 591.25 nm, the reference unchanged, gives -0.017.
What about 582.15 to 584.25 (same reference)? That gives 0.059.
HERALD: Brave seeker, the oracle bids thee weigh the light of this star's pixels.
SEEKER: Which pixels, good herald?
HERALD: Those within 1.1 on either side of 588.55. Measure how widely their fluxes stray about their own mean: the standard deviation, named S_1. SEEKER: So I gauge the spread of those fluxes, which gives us 1.8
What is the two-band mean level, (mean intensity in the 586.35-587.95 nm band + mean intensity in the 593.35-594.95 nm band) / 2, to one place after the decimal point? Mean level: 19.4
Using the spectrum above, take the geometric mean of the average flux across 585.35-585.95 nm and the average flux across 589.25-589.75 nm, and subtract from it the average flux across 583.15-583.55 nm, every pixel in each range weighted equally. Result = -1.6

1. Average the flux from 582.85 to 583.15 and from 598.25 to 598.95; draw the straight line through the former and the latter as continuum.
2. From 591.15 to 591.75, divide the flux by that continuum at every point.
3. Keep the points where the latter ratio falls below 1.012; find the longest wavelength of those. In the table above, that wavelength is 591.7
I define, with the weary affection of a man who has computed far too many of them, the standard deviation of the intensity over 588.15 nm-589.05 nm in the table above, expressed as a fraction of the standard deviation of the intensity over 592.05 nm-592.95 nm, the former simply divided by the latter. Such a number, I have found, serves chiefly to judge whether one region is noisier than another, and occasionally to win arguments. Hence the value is 2.80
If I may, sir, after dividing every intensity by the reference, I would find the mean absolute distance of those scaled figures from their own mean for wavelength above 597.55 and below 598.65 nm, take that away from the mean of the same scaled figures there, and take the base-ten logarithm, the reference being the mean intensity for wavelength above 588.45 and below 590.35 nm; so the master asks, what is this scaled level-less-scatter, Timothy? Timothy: -0.001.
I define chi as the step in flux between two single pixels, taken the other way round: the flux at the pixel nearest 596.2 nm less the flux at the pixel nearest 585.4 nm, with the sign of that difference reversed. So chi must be 2.0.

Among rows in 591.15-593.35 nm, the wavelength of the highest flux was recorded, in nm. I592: 592.6 nm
